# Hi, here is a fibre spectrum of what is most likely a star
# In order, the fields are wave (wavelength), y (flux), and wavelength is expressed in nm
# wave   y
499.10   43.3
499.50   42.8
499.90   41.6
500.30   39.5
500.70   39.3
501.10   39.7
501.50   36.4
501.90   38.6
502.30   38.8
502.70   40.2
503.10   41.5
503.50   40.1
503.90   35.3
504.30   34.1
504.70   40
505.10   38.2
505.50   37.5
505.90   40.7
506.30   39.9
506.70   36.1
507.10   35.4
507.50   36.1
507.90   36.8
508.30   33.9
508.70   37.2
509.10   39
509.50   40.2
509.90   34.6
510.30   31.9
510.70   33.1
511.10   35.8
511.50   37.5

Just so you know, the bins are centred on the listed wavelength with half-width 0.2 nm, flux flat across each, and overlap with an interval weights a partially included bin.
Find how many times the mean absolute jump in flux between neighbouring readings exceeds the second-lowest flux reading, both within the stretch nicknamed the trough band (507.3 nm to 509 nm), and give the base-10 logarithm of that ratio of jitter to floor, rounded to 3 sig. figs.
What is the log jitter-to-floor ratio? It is -1.20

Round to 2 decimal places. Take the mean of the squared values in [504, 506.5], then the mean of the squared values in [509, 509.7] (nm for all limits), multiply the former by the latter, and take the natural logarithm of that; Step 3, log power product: 14.66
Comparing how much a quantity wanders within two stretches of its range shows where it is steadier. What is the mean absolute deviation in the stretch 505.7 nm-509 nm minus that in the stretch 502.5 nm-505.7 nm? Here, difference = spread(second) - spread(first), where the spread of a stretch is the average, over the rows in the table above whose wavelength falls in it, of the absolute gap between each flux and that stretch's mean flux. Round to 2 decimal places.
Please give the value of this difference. -0.40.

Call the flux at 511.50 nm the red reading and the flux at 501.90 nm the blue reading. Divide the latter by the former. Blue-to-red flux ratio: 1.03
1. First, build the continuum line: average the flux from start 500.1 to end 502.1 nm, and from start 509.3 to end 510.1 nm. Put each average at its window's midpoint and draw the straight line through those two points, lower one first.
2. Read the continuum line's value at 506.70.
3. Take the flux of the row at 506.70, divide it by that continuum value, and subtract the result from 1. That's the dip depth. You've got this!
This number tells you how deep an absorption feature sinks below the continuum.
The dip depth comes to 0.05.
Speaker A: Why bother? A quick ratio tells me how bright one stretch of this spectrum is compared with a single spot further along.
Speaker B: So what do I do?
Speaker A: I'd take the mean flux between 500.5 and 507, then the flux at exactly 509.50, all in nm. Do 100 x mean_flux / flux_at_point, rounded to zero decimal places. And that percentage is 96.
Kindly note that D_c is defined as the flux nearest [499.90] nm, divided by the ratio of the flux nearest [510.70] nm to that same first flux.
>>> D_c 52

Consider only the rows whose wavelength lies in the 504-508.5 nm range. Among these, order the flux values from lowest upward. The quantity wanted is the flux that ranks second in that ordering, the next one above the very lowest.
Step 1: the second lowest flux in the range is 34.1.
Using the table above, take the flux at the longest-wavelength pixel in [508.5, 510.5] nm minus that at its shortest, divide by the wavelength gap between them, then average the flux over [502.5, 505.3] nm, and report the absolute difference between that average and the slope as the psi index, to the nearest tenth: 41.8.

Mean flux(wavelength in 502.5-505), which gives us 38.5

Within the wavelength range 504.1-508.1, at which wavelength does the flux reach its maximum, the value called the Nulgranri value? 505.90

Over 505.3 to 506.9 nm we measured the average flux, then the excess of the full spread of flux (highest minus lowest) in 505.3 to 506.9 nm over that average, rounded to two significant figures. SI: -34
